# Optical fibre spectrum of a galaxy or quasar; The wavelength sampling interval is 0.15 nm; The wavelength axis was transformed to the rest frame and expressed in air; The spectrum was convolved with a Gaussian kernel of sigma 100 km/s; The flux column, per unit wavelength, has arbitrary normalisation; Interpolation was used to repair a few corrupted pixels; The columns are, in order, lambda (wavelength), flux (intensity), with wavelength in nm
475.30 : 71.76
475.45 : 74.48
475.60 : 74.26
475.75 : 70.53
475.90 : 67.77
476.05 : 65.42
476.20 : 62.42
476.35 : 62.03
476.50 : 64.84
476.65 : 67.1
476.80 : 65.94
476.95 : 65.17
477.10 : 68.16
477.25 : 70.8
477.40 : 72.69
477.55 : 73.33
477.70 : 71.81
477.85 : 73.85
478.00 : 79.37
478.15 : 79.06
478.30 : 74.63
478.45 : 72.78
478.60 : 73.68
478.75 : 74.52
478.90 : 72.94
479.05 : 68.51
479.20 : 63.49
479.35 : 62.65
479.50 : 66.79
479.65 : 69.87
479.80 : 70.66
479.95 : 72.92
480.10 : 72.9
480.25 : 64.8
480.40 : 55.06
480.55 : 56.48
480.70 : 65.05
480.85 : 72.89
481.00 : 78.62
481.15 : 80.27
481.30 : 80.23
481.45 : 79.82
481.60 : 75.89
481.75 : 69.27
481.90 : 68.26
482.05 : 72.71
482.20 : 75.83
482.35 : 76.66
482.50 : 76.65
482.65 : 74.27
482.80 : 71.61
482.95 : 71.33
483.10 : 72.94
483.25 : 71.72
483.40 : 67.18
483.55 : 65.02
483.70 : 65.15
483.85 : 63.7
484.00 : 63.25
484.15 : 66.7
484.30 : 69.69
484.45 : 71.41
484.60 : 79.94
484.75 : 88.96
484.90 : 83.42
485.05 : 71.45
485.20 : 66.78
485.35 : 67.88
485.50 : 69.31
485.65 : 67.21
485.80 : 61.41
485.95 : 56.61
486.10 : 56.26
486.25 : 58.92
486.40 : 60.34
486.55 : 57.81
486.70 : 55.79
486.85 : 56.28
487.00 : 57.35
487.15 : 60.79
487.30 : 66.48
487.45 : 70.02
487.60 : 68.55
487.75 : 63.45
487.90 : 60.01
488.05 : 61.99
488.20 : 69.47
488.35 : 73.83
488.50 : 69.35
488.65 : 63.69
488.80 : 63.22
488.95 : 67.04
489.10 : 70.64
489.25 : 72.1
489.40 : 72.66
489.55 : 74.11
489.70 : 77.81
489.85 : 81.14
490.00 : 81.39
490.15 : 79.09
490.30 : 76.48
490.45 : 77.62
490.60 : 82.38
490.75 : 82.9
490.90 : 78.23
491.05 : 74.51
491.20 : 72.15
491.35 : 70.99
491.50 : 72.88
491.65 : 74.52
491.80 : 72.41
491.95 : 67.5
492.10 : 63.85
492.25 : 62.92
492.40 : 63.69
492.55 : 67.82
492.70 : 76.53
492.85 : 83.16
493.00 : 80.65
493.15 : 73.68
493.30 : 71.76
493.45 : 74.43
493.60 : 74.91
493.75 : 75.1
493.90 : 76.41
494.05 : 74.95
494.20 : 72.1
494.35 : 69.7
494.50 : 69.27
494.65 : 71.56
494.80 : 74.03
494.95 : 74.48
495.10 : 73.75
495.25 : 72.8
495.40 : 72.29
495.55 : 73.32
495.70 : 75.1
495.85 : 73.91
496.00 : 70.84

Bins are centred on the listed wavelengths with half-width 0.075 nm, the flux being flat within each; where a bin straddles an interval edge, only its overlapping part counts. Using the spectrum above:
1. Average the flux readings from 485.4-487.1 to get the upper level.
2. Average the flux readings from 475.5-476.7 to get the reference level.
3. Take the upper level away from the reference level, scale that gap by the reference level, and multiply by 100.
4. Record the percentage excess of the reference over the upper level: 11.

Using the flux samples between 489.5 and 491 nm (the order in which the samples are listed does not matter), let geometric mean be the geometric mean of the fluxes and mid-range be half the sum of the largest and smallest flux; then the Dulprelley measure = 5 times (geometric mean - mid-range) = 2.8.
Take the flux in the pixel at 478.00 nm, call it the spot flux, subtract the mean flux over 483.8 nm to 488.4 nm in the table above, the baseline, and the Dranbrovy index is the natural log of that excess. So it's 2.6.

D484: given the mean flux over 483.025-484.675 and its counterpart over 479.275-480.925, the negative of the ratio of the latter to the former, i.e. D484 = -0.96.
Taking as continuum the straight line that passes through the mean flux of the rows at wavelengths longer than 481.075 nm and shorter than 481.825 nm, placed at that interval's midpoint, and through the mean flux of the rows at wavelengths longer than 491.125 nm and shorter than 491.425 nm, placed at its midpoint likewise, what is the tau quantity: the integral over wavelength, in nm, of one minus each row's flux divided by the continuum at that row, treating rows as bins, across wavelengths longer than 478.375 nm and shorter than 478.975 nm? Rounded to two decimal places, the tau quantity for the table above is 0.04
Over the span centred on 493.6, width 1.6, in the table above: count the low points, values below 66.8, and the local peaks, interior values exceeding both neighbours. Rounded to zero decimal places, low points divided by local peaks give 0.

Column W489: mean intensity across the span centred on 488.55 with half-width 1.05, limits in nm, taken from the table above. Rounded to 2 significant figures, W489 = 68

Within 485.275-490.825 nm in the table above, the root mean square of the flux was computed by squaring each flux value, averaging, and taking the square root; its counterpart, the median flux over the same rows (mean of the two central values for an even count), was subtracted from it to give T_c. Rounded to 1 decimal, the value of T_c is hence 0.5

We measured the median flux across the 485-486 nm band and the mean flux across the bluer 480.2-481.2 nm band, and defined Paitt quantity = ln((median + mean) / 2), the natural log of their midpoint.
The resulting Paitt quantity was 4.21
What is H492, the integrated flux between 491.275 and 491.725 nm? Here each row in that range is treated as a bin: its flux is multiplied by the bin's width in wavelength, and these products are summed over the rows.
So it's 32.8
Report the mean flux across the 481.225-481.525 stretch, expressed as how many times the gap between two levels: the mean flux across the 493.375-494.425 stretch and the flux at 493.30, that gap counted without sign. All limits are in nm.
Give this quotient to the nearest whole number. 37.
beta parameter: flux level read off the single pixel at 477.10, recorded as 68.16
